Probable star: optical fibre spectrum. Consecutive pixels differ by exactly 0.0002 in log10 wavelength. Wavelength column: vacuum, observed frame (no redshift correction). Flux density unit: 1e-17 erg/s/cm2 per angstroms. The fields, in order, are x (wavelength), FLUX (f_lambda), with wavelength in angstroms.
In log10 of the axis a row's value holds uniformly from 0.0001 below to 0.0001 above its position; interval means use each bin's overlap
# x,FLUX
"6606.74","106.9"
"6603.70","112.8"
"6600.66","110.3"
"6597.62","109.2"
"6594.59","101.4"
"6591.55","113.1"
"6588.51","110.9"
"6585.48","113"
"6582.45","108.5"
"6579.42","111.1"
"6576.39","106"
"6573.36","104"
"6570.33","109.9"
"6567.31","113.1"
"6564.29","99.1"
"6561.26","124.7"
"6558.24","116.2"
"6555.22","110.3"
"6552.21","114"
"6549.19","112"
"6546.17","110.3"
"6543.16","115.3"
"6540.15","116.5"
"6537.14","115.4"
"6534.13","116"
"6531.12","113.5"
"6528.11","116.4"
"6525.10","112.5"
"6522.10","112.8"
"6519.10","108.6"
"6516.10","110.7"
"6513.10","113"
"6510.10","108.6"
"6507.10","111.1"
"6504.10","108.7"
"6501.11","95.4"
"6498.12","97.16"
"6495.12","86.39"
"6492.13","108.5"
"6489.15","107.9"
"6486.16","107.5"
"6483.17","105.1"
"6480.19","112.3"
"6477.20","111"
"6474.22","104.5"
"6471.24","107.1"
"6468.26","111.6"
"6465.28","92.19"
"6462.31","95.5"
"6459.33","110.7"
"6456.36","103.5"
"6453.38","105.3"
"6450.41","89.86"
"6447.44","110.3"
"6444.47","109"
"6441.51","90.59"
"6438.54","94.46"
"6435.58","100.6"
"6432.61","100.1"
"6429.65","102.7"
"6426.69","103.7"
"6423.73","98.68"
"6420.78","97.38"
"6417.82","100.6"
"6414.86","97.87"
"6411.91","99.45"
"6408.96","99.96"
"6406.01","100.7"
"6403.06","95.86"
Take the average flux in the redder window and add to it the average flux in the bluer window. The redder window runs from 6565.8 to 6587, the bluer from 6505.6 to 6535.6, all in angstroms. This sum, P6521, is 222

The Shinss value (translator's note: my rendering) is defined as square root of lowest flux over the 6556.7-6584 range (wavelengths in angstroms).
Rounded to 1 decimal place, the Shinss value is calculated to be 10.0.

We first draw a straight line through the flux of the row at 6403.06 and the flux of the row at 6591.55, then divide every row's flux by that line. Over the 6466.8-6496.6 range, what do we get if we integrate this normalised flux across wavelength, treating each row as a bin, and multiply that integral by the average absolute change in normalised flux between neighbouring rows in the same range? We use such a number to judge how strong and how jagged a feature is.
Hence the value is 1.6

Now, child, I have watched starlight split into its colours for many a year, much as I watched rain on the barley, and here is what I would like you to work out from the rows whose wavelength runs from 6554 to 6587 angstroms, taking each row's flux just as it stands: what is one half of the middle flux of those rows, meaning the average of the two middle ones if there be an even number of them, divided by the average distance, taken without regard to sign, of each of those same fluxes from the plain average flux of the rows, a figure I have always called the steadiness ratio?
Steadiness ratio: 12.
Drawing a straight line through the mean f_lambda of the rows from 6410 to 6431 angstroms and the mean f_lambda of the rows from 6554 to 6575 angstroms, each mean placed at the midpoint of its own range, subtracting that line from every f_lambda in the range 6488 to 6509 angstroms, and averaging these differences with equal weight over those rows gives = -3.8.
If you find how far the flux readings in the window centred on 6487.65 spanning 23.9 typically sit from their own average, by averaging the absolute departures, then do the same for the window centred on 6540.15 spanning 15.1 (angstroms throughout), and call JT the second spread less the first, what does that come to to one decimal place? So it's -4.6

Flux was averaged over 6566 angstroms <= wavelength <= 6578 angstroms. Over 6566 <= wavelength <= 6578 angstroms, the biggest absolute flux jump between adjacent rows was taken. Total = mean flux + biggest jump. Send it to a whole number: 114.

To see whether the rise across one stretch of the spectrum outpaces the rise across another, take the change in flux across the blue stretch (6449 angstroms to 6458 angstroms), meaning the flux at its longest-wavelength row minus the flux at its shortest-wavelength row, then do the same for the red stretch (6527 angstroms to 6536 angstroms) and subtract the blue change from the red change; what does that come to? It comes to -14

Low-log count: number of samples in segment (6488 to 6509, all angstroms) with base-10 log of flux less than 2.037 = 6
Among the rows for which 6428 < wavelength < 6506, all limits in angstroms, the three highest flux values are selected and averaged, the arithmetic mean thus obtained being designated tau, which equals 112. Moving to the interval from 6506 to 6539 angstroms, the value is 116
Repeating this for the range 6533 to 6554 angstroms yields 116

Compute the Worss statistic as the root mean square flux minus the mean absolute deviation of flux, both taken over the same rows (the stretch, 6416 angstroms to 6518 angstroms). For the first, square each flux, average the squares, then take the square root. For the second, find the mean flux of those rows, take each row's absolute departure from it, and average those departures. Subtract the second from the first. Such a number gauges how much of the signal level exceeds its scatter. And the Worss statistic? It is 97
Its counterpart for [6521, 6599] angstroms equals 108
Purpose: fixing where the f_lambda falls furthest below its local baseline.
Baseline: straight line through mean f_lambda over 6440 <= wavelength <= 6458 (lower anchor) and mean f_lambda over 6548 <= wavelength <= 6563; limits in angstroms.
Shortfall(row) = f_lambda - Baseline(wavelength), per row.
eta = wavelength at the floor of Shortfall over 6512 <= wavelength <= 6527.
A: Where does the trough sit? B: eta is 6519.10 angstroms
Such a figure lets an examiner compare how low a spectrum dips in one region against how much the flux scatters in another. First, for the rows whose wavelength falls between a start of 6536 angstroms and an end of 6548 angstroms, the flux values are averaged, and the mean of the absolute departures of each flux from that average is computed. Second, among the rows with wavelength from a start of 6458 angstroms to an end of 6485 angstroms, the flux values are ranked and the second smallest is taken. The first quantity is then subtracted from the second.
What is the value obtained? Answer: 93.5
